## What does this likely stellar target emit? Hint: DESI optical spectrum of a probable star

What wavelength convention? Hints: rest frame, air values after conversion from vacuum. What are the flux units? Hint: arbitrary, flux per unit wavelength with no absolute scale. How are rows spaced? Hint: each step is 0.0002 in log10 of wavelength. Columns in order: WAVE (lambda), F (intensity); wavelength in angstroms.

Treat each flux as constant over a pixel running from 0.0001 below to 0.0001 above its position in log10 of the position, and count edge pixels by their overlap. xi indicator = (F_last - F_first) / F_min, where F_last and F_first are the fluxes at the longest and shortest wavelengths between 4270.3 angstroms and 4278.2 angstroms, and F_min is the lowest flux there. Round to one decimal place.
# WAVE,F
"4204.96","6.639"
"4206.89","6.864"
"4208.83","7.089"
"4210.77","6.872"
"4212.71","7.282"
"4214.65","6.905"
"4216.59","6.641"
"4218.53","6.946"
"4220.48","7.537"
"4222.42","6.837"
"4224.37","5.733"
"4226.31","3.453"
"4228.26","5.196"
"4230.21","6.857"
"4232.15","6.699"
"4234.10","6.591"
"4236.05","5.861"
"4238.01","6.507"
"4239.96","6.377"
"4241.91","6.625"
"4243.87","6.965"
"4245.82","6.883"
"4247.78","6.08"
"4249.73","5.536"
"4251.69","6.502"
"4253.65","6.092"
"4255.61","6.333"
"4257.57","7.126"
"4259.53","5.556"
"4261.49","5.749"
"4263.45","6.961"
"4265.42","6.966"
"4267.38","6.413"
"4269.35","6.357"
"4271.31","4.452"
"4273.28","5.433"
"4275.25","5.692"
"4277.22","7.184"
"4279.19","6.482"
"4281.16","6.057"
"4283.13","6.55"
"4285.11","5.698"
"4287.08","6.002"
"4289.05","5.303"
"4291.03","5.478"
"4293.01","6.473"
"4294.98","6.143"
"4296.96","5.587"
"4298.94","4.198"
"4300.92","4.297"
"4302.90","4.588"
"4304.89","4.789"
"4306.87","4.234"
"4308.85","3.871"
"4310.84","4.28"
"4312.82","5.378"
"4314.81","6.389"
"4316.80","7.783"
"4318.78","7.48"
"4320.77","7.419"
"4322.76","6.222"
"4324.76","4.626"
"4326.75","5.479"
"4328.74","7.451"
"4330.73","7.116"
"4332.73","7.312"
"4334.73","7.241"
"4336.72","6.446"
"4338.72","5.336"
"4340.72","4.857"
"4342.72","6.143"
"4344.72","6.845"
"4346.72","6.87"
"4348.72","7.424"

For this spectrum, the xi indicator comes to 0.6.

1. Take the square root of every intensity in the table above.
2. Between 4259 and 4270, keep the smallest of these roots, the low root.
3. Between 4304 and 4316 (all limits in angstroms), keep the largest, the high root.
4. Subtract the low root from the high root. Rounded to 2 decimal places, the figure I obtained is 0.17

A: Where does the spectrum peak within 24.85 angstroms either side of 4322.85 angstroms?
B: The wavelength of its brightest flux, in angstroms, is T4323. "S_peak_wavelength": 4316.80 angstroms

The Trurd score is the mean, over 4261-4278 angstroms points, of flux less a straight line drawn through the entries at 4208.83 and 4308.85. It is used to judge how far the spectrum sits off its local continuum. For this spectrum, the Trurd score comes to 1.0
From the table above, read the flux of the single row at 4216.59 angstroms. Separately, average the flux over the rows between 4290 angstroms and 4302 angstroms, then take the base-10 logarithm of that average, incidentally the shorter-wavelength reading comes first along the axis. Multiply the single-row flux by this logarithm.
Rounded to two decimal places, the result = 4.84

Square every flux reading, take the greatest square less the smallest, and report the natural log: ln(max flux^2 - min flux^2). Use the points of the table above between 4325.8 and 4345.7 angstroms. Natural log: 3.46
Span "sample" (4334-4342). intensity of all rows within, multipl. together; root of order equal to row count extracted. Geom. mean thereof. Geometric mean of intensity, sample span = 5.9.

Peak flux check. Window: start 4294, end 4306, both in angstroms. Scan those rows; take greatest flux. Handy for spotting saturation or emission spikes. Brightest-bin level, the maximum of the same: 6.143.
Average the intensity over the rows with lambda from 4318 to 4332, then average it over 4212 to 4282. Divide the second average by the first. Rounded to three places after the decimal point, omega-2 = 0.963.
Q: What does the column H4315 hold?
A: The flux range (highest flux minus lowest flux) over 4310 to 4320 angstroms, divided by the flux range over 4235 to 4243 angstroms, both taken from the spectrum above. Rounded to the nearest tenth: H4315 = 4.6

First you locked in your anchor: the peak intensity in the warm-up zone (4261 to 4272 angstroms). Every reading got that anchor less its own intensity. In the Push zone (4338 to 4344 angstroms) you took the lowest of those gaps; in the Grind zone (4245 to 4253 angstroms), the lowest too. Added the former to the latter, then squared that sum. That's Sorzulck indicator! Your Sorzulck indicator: 0.8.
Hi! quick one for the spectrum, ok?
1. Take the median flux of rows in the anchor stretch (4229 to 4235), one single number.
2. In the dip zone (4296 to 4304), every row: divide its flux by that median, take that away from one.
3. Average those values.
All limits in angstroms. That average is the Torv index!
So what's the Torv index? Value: 0.30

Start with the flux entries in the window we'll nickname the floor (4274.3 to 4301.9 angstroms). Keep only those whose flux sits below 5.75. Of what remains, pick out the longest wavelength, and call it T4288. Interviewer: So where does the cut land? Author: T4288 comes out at 4300.92 angstroms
